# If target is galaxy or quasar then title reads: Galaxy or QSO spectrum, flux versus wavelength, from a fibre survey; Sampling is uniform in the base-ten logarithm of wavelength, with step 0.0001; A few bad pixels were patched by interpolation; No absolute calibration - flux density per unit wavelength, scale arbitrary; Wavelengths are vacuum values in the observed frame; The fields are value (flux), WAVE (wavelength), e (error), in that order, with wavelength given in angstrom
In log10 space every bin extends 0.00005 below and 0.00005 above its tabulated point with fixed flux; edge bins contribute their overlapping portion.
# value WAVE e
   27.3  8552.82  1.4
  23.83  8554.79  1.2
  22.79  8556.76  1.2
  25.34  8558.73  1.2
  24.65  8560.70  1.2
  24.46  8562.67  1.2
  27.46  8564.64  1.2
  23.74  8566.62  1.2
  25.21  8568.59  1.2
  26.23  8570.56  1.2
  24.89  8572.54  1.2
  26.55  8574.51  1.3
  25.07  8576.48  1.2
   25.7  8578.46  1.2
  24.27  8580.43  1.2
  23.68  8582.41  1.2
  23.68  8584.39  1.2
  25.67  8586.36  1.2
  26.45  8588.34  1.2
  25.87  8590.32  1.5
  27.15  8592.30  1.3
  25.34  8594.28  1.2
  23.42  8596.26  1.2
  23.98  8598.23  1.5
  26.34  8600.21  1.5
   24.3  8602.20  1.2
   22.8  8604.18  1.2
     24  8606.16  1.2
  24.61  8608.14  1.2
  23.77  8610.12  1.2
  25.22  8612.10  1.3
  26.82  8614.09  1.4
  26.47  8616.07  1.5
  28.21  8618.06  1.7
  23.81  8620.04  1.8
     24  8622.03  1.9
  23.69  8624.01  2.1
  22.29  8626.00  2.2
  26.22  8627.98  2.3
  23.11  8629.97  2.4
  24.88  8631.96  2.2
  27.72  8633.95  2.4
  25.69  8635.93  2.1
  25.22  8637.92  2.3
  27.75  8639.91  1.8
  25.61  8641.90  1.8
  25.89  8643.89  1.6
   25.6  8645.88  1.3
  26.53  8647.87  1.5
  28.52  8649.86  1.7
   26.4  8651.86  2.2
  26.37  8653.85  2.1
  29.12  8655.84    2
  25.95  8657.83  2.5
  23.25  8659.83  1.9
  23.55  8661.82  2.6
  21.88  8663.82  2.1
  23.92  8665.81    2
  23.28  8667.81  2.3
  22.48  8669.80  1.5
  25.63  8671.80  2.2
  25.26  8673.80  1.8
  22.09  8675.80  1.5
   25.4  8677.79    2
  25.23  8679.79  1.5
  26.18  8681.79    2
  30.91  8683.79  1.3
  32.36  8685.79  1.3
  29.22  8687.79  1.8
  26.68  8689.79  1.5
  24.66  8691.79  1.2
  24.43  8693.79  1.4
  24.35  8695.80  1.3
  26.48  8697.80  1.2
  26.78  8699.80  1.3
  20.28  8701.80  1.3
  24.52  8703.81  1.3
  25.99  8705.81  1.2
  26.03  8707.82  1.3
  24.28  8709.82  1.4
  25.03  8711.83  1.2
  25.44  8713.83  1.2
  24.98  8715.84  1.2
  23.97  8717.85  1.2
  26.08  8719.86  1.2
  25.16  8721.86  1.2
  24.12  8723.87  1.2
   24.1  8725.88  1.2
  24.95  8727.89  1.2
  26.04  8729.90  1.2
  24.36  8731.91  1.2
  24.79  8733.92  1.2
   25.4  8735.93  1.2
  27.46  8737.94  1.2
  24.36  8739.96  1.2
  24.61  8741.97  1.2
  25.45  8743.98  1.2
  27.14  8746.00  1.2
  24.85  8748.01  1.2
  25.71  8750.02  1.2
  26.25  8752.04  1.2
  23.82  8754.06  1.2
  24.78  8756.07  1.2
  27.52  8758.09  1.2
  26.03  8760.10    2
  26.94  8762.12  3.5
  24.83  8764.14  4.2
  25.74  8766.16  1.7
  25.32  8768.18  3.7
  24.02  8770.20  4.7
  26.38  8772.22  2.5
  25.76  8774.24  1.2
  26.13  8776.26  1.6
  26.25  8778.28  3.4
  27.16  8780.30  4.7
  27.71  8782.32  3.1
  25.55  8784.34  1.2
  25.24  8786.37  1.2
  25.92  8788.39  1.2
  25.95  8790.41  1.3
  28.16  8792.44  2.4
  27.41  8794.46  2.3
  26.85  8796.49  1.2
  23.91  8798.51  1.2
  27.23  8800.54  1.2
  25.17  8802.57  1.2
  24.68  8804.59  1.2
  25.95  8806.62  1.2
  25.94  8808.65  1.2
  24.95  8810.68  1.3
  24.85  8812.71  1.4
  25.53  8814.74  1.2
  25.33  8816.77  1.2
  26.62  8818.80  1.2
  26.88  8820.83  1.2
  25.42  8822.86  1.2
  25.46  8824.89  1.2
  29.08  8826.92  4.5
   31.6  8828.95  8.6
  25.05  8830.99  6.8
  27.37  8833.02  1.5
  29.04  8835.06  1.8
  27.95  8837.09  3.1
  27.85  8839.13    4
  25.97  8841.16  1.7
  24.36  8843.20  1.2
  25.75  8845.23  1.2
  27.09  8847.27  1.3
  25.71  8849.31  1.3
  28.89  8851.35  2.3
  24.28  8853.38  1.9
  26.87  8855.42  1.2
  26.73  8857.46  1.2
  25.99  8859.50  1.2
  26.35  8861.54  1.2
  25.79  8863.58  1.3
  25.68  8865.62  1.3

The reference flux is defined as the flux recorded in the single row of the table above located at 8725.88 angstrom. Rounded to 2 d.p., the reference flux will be 24.10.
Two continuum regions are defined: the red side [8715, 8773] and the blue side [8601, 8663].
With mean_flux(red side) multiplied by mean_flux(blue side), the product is 644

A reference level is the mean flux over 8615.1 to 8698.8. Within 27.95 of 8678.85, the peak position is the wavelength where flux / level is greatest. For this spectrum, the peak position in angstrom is 8685.79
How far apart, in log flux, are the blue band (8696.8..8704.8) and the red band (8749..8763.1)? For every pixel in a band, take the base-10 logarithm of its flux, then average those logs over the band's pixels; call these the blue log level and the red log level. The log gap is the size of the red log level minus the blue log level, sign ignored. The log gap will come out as 0.025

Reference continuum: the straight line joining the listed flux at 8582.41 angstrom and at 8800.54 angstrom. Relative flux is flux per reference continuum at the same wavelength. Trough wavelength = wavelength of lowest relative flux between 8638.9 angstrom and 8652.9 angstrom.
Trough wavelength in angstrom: 8645.88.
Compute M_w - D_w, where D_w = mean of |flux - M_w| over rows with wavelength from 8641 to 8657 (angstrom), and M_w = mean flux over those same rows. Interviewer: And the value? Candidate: 25.7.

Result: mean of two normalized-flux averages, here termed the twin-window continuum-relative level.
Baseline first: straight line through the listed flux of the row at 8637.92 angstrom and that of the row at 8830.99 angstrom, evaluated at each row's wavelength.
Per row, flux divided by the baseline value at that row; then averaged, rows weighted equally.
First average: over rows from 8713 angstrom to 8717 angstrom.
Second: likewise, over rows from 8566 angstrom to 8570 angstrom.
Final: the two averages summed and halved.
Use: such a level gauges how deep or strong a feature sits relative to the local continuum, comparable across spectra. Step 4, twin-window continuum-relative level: 0.99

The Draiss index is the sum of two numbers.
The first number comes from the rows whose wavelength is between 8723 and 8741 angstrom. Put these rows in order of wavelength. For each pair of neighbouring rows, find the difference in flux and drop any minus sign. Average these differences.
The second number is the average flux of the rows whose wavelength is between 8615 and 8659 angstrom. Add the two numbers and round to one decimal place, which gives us 27.1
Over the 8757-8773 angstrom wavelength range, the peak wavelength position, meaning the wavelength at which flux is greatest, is 8758.09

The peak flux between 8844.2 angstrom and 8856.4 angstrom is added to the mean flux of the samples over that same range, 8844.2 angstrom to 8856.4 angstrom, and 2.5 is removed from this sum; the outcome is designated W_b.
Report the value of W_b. 53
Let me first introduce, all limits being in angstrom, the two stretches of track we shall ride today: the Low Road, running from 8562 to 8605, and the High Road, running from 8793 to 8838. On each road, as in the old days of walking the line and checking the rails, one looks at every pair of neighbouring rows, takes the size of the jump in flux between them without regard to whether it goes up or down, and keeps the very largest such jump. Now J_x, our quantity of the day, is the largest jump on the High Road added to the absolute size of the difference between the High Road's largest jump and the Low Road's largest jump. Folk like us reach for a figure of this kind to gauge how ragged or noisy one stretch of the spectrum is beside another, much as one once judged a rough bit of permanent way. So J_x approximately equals 9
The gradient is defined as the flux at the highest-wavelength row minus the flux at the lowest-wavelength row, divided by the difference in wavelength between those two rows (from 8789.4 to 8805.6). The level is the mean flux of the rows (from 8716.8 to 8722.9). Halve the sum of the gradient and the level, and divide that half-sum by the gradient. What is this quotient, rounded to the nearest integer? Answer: -139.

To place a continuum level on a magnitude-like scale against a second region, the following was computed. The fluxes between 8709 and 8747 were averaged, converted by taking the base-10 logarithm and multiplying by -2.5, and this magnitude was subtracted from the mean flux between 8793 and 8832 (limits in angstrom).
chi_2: 29.7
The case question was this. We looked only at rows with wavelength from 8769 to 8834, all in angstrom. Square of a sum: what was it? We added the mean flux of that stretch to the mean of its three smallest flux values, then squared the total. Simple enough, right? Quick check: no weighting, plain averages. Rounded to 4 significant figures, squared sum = 2544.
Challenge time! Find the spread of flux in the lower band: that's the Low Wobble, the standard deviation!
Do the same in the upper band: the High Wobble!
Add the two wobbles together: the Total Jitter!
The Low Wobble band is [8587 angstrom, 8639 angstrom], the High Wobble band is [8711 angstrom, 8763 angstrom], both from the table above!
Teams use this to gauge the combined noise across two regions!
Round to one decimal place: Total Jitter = 2.6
